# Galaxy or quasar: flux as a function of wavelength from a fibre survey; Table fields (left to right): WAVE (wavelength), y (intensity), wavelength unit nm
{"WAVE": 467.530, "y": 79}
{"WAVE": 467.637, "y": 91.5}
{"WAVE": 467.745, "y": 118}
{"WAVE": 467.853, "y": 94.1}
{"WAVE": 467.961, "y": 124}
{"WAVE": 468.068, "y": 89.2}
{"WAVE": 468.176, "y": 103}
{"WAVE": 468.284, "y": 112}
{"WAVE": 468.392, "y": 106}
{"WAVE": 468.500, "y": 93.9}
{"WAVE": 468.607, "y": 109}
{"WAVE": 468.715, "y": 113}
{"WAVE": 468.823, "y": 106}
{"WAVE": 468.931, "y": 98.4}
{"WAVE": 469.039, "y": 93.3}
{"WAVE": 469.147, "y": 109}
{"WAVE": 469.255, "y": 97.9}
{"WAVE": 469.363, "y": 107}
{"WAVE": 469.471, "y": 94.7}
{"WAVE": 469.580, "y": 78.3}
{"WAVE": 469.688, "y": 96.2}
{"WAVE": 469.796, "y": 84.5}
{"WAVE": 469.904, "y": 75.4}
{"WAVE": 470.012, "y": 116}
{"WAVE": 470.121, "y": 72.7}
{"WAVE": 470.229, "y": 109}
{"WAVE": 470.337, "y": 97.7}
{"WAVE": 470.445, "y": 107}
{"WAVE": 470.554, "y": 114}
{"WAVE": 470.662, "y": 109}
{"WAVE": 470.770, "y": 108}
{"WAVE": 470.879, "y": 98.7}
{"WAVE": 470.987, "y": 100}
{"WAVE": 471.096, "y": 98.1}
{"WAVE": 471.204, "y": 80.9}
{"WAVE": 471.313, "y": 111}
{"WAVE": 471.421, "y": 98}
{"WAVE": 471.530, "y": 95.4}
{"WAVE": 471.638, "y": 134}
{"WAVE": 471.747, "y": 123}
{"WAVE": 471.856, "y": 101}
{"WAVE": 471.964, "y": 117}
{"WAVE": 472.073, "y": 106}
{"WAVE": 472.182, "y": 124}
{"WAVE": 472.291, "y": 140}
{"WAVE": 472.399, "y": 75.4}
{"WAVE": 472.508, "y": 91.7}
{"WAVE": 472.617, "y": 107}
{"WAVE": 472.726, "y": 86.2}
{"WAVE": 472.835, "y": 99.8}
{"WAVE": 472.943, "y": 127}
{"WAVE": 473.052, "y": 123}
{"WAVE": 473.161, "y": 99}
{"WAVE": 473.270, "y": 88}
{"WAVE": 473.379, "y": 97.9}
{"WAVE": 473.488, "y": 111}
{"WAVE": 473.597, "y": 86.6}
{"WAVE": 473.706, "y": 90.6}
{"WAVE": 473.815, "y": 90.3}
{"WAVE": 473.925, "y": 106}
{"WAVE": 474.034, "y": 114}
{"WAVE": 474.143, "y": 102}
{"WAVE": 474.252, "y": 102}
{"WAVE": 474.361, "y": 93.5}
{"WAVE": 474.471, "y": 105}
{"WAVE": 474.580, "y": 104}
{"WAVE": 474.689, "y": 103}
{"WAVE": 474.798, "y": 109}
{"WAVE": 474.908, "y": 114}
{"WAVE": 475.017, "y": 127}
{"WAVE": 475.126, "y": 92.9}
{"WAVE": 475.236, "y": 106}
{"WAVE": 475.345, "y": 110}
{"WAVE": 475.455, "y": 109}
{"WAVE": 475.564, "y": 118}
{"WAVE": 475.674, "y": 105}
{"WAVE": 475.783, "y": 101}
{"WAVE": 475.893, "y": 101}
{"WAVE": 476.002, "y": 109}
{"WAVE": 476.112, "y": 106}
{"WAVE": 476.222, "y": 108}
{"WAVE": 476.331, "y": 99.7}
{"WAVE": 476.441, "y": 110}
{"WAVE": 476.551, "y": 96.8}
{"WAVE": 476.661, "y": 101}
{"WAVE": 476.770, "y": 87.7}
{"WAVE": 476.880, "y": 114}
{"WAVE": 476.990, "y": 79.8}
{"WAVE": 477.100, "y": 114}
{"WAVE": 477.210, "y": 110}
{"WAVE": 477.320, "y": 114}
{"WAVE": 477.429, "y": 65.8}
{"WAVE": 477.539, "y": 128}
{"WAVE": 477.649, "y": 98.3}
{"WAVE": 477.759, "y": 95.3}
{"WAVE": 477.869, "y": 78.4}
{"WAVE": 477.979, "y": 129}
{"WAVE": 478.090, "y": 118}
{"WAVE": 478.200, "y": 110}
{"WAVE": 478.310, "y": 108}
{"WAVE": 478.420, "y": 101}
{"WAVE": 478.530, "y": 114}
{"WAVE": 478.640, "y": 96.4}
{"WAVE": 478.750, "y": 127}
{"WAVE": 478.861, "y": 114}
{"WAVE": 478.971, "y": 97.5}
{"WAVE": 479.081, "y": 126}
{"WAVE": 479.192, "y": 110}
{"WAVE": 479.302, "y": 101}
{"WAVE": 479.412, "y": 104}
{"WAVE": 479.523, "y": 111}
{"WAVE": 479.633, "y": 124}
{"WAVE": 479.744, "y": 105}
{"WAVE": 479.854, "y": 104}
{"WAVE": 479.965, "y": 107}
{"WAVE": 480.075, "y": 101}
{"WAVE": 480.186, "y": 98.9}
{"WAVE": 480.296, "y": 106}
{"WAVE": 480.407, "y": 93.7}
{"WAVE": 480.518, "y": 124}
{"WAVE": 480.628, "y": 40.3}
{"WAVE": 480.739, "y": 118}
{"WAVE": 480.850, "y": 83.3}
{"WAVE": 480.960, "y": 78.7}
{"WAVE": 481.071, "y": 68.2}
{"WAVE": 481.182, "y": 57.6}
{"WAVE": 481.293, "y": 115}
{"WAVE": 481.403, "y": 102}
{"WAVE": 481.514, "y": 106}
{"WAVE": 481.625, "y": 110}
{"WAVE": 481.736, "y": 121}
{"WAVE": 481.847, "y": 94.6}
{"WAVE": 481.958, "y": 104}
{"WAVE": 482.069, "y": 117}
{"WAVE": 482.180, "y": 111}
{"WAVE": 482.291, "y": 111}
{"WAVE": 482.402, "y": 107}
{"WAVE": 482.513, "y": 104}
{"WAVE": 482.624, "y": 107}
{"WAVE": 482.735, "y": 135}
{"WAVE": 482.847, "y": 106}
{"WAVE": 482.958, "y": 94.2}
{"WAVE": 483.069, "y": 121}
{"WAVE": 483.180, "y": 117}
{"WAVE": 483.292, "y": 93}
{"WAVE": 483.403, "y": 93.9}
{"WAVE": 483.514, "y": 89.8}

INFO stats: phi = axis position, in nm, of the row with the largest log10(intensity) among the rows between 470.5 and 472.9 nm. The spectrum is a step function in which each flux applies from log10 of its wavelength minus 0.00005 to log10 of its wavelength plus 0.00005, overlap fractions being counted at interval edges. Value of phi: 472.291 nm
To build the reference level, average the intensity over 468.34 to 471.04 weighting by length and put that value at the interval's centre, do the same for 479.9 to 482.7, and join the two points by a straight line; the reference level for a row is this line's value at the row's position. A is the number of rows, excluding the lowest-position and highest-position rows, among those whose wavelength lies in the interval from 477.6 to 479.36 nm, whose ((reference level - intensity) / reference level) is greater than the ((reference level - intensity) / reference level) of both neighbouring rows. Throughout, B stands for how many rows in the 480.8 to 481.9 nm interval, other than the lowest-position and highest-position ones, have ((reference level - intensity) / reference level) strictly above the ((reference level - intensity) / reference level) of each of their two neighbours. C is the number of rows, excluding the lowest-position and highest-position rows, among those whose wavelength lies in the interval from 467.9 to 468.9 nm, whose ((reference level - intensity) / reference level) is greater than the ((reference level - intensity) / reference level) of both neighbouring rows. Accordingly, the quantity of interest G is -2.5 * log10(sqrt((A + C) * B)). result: -1.3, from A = 4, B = 2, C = 2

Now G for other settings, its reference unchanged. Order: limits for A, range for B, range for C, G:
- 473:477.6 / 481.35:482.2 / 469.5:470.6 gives -1.6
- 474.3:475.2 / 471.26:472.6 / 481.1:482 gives -1.3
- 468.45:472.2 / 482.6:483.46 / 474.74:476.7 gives -1.9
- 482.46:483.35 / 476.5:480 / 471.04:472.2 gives -2.1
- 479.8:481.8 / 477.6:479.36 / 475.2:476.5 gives -1.9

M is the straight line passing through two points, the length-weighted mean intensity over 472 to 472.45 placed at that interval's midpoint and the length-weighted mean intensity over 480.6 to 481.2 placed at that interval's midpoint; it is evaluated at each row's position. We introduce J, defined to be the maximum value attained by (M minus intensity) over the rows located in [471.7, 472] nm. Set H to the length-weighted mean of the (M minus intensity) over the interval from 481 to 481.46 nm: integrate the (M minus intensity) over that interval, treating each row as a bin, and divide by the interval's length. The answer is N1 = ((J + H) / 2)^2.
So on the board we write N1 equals 1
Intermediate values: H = -10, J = 12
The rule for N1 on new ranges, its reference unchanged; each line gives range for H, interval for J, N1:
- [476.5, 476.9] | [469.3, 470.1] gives 418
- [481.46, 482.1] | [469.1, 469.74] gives 21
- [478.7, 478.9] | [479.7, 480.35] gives 743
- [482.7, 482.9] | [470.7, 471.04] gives 243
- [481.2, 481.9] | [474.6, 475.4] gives 143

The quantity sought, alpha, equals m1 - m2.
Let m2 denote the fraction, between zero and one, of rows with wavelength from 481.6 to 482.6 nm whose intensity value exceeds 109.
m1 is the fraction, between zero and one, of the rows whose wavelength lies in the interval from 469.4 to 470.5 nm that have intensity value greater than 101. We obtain -0.26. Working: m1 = 0.30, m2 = 0.56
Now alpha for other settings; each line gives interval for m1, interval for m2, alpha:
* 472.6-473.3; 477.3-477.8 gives 0.03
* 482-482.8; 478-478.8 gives 0.43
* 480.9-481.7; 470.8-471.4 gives 0.37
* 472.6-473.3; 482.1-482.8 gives -0.07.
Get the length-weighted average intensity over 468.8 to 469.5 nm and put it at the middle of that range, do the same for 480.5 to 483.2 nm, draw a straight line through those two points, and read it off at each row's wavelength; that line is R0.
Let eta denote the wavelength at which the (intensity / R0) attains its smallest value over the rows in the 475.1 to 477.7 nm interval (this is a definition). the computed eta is 477.429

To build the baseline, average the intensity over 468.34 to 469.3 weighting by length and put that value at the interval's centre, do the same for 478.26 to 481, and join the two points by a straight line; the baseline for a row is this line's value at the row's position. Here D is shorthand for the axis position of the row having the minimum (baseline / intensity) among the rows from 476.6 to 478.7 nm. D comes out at 477.979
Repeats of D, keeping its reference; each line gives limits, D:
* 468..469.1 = 468.715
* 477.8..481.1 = 477.979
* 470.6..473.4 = 472.291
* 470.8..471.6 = 471.313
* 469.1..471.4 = 470.012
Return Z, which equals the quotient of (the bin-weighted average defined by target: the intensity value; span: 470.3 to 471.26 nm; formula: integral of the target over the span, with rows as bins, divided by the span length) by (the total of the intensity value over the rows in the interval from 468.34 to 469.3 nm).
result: 0.110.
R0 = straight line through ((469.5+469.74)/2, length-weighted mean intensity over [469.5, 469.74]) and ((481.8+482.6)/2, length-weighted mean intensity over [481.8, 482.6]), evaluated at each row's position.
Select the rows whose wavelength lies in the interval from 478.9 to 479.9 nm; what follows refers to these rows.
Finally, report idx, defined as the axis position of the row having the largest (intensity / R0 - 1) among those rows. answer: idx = 479.081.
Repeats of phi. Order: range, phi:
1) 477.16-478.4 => 477.979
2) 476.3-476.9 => 476.880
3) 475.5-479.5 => 477.979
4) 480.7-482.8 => 482.735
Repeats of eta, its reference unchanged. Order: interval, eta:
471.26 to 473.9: 472.399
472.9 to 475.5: 473.597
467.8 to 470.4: 470.121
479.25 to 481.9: 480.628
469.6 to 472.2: 470.121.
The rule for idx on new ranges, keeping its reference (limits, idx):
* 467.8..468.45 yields 467.961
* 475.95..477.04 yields 476.880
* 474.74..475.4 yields 475.017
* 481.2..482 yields 481.736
